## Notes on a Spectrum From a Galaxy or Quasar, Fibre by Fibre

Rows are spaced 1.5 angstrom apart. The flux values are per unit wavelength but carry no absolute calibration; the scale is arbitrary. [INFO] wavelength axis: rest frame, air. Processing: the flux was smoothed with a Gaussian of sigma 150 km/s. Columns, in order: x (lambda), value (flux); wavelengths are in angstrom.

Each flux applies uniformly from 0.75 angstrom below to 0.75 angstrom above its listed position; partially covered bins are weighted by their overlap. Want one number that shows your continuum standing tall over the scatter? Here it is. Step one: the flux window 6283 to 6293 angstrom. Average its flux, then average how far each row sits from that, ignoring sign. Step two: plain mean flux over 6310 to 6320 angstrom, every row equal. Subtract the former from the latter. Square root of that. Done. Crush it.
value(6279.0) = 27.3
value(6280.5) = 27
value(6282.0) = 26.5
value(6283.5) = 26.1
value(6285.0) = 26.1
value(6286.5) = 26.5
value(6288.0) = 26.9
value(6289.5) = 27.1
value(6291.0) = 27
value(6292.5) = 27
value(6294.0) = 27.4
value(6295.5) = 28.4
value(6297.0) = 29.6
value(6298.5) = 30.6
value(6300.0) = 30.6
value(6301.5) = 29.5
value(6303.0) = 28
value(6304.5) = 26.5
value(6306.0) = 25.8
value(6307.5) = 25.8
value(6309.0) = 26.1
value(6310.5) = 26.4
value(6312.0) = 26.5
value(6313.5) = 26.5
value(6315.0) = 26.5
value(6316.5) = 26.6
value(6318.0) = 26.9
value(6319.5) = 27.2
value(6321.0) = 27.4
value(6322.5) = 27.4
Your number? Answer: 5.13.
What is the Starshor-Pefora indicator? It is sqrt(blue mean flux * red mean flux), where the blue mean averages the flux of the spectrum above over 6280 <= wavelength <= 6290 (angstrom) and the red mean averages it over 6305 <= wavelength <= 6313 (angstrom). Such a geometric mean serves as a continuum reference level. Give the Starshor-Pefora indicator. 26.4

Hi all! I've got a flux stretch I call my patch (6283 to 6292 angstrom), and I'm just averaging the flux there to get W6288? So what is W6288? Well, 26.6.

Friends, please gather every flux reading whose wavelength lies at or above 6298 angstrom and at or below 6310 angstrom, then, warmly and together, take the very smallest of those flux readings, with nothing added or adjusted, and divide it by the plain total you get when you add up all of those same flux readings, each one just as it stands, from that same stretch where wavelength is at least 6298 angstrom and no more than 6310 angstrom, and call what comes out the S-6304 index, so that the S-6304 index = 0.12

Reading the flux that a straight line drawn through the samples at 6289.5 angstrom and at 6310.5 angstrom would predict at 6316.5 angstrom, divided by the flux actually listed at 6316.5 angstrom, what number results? 0.98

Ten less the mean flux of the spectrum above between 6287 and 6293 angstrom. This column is -17.0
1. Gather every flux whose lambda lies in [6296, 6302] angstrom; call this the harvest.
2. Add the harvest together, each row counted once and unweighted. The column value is 120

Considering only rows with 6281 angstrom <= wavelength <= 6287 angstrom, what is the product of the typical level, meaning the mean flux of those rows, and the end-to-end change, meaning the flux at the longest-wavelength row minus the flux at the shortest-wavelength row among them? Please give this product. 0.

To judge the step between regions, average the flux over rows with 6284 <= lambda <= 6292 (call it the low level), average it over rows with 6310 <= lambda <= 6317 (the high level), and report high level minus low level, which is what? -0.2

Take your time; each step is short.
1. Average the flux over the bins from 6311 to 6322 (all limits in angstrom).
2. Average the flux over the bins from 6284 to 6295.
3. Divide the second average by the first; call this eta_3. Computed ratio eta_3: 1.00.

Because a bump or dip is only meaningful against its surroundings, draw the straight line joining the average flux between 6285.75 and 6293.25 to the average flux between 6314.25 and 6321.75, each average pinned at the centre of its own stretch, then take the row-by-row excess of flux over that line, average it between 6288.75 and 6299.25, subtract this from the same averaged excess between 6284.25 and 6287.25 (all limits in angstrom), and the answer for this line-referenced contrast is -1.9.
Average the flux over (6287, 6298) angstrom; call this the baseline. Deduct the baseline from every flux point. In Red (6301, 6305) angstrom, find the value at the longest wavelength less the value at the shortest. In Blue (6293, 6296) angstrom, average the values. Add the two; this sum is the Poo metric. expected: -3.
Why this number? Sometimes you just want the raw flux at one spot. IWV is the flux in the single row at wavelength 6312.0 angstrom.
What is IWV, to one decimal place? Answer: 26.5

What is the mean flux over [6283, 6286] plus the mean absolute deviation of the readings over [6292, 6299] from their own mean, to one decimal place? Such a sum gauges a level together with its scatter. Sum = 27.3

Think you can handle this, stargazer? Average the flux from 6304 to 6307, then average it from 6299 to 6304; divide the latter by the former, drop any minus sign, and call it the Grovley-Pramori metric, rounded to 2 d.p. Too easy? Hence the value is 1.12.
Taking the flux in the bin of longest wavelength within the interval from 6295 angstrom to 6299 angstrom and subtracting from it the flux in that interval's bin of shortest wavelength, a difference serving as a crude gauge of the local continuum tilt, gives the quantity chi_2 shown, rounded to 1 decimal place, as 2.2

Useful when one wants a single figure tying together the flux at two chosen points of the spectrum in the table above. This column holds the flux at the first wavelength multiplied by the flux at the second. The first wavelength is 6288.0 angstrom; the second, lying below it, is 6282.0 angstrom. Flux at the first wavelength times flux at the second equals 713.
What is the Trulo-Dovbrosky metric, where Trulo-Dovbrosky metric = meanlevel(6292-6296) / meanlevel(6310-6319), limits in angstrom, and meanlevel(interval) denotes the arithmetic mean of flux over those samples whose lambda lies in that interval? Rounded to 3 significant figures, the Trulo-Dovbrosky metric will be 1.04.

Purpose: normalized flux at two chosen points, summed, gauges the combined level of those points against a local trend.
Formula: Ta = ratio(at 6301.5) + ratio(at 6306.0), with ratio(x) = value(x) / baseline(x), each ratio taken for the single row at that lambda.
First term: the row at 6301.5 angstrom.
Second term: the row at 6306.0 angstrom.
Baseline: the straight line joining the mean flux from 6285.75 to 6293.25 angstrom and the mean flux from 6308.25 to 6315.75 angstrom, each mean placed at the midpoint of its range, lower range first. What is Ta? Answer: 2.08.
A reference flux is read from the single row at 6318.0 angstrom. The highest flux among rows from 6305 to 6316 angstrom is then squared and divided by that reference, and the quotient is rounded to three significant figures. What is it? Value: 26.1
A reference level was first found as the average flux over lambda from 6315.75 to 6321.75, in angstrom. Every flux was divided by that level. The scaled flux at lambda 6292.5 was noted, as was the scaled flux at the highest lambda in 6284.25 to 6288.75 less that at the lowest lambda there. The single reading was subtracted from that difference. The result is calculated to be -0.97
